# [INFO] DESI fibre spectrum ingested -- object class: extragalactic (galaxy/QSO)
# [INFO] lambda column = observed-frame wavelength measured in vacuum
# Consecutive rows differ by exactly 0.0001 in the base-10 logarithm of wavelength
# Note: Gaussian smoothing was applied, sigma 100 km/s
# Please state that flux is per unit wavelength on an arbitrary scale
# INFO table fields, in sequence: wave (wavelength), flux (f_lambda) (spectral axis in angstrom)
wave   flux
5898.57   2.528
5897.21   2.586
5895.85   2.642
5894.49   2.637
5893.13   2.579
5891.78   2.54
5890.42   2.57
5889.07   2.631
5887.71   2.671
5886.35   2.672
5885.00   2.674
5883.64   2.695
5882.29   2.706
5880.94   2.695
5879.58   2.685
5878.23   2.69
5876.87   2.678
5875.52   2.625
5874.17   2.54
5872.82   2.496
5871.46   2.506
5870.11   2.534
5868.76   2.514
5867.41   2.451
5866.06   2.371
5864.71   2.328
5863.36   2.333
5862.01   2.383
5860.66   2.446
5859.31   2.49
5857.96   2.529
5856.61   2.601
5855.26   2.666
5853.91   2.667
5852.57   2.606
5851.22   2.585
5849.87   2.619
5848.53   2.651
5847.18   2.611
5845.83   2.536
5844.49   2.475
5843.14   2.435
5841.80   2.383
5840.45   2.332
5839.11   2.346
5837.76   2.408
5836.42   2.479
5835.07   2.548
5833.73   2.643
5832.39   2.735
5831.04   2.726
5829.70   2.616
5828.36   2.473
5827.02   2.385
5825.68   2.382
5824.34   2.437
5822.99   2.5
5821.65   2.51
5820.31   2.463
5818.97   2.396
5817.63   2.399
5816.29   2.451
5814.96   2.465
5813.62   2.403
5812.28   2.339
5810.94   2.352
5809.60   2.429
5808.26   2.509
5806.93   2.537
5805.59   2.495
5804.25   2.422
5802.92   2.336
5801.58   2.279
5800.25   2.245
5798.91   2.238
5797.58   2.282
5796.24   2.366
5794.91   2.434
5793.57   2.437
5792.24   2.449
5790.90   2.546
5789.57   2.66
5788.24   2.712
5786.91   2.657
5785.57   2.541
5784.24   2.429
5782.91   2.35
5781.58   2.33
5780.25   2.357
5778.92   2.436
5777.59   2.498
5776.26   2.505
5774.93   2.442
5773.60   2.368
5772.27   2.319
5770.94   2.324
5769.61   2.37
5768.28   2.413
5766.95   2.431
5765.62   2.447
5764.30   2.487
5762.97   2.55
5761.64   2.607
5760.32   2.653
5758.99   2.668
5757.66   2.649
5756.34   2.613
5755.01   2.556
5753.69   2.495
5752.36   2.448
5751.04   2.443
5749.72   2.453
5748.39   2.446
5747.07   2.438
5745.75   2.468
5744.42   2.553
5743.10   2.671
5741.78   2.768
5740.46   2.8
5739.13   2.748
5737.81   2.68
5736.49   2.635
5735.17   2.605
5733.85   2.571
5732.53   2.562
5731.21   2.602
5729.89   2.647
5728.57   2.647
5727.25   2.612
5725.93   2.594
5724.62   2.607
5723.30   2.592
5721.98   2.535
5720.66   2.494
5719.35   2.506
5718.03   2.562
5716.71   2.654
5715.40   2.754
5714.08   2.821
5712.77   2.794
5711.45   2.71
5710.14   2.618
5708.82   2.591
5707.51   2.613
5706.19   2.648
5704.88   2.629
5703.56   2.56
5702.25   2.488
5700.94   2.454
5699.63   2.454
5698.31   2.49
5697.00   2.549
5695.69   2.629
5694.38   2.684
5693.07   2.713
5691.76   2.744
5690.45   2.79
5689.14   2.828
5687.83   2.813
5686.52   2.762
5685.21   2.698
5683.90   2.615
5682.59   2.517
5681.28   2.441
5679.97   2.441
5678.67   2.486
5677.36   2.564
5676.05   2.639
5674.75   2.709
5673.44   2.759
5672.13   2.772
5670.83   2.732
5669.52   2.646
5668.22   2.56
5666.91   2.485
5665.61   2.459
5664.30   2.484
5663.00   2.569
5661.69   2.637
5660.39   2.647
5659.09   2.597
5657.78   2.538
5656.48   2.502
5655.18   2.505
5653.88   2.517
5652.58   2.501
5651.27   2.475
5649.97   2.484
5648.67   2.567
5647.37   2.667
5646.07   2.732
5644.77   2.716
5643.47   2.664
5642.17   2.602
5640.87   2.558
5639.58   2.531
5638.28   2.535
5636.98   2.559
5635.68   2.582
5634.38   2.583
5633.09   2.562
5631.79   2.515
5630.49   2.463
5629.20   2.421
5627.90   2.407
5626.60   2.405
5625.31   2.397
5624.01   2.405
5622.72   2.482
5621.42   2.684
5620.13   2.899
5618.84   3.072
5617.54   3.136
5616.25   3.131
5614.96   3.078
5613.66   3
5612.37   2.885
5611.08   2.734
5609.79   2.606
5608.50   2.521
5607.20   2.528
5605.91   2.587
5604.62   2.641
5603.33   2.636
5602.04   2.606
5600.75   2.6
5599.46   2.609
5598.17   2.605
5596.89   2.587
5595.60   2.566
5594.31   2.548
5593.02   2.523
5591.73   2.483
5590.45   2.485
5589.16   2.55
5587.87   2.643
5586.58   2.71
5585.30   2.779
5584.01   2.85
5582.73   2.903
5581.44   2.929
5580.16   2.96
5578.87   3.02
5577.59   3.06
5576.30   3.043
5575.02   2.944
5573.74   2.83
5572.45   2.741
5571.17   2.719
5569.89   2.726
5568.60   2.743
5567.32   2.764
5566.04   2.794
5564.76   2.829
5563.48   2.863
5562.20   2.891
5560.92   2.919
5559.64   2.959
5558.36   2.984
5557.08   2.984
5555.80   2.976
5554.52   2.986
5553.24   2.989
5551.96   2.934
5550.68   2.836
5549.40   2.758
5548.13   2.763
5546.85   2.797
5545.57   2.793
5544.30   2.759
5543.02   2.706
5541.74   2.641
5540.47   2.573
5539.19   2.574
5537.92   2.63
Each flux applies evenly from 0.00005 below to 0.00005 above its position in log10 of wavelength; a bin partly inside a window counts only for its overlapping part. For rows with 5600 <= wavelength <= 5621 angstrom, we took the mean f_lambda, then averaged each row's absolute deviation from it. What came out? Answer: 0.208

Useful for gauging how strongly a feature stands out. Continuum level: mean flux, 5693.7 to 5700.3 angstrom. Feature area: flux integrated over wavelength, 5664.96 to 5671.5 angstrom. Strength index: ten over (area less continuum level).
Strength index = 0.70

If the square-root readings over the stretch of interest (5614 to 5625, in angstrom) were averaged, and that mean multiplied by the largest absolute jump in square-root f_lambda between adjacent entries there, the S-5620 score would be 0.11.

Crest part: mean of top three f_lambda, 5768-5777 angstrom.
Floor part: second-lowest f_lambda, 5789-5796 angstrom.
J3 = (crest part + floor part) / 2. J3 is 2.45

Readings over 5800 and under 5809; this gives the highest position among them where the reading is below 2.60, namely 5808.26 angstrom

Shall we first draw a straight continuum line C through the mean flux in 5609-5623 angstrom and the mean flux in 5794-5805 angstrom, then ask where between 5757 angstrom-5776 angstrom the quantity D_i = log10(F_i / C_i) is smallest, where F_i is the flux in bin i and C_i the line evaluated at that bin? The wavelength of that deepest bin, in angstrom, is 5772.27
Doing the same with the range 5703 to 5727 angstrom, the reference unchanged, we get 5720.66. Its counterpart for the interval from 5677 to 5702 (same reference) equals 5679.97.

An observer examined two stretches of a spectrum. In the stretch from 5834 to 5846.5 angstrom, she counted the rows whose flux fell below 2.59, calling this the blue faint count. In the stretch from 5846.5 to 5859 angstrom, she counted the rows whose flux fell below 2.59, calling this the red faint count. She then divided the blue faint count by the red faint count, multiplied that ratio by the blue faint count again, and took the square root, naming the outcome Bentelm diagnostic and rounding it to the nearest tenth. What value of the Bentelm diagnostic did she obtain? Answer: 6.4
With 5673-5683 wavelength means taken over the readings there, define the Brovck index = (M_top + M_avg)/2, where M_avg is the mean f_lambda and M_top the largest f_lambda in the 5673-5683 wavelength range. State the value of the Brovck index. 2.66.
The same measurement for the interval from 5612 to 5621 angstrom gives 3.08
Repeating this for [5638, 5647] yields 2.68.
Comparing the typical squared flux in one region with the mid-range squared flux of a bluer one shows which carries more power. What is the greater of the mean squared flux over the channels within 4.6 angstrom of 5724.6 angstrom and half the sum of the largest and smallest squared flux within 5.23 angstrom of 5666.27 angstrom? 6.76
